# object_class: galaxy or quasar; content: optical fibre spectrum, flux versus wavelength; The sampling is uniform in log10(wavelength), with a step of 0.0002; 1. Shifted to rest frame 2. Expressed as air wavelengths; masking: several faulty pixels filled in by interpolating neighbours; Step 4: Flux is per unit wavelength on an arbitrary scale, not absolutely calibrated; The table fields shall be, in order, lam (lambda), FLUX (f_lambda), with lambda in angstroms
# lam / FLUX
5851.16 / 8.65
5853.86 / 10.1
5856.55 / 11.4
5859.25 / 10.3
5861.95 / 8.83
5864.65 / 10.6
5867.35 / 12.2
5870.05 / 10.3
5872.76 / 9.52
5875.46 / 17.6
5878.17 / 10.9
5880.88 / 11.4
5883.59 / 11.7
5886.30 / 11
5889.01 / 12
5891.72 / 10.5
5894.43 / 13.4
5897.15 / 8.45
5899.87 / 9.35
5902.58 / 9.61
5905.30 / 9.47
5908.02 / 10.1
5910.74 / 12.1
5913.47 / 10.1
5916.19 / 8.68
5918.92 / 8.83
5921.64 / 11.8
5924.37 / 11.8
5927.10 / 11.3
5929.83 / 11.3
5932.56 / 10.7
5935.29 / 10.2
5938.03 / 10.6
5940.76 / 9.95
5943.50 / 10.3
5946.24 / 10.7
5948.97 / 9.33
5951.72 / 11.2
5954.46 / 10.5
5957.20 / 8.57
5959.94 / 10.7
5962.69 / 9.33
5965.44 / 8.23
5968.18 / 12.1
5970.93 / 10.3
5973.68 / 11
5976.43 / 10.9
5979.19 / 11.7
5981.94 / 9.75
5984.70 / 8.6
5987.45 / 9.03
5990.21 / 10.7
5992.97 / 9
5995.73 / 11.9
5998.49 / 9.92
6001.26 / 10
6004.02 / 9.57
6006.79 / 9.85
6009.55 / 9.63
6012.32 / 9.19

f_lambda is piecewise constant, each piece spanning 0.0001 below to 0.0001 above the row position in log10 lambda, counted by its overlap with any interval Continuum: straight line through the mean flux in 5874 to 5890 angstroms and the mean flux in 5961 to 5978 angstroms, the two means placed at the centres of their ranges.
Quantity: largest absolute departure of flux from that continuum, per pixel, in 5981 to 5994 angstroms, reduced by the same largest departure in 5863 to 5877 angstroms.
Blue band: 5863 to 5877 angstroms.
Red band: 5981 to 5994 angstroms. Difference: -3.7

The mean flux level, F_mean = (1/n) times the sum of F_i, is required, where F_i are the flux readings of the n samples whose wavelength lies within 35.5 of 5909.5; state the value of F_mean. 10.9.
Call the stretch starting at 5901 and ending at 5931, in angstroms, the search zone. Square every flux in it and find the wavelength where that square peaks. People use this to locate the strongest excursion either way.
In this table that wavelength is 5910.74 angstroms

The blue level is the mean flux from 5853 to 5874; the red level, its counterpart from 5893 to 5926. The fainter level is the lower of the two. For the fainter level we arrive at 10.3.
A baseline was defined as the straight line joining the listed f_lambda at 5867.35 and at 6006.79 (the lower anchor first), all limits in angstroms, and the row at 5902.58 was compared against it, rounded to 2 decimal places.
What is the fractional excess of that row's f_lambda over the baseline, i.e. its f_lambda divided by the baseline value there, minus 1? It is -0.17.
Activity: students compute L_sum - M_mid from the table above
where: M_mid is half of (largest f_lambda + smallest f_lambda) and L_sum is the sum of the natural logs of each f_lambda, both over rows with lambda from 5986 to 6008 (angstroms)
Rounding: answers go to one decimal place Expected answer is 7.9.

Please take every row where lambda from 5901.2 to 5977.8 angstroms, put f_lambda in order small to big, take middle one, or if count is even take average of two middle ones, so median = 10.4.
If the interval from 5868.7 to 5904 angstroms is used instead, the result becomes 10.9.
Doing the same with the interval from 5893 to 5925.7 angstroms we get 9.9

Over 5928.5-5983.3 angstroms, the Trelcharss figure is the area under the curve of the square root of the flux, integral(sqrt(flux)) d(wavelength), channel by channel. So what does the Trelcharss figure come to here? 176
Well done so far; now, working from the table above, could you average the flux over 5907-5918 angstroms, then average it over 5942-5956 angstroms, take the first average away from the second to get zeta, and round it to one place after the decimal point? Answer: 0.2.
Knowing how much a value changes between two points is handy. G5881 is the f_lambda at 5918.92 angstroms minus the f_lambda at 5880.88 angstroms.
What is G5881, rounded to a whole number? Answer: -3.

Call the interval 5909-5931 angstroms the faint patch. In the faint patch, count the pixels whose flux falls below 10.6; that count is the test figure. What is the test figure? 3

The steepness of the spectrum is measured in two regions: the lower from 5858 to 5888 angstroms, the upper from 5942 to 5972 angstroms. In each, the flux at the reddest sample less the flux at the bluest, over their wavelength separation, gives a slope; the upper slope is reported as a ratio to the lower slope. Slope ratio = 0.0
